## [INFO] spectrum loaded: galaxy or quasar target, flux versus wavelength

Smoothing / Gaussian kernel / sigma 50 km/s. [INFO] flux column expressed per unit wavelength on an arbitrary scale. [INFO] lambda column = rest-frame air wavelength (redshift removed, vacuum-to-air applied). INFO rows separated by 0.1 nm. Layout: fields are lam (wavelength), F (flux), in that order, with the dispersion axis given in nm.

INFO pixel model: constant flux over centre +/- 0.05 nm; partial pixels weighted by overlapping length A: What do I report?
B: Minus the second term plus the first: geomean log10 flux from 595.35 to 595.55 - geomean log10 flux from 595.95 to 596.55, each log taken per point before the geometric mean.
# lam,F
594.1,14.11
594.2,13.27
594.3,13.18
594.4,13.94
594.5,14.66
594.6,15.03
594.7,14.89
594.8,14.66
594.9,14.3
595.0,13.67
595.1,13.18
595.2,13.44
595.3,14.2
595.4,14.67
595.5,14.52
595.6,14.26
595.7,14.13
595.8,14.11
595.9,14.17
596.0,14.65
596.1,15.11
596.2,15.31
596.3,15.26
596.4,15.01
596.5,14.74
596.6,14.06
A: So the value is -0.012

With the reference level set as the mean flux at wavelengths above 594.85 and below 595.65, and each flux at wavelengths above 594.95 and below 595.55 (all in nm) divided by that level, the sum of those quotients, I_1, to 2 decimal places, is 5.96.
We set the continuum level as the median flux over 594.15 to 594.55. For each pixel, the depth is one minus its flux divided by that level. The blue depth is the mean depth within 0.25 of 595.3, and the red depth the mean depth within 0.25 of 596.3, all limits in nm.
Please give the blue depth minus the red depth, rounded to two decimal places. 0.08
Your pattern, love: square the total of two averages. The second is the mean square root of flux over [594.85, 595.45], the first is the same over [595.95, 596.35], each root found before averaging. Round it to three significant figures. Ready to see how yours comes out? 57.9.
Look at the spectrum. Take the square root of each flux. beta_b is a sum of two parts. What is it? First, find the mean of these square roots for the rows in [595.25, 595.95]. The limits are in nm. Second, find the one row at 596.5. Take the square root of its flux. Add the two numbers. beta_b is 7.62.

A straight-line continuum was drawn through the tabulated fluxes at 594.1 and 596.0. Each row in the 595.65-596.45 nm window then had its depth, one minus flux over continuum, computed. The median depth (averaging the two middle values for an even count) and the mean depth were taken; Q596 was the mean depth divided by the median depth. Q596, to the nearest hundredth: 0.43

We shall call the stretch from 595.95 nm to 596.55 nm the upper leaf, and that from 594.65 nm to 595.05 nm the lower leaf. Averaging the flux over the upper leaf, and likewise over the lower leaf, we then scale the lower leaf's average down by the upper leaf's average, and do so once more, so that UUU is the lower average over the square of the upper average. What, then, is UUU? 0.064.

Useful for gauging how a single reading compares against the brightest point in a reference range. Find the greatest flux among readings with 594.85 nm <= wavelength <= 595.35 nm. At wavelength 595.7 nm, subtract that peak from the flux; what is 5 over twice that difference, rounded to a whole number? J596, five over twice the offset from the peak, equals -15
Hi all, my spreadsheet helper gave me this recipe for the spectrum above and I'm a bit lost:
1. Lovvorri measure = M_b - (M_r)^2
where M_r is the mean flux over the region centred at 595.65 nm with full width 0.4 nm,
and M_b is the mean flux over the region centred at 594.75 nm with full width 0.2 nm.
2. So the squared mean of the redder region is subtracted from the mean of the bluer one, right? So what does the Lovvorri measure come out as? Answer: -188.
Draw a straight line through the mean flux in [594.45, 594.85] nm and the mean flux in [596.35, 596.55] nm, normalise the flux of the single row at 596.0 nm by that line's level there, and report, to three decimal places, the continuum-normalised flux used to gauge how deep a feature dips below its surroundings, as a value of 0.986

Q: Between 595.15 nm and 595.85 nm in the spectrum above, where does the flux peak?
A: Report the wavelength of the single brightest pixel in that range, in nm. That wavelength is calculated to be 595.4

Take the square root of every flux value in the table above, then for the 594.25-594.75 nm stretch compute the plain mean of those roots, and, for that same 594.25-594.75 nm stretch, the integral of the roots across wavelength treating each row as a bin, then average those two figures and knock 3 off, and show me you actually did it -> -0.2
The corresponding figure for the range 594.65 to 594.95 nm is -0.5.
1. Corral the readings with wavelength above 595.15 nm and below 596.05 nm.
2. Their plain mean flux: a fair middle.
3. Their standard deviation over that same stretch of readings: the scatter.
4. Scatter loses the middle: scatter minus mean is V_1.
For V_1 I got -13.9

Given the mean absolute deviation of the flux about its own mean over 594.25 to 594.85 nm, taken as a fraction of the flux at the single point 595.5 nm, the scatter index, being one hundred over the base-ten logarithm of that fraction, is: -71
